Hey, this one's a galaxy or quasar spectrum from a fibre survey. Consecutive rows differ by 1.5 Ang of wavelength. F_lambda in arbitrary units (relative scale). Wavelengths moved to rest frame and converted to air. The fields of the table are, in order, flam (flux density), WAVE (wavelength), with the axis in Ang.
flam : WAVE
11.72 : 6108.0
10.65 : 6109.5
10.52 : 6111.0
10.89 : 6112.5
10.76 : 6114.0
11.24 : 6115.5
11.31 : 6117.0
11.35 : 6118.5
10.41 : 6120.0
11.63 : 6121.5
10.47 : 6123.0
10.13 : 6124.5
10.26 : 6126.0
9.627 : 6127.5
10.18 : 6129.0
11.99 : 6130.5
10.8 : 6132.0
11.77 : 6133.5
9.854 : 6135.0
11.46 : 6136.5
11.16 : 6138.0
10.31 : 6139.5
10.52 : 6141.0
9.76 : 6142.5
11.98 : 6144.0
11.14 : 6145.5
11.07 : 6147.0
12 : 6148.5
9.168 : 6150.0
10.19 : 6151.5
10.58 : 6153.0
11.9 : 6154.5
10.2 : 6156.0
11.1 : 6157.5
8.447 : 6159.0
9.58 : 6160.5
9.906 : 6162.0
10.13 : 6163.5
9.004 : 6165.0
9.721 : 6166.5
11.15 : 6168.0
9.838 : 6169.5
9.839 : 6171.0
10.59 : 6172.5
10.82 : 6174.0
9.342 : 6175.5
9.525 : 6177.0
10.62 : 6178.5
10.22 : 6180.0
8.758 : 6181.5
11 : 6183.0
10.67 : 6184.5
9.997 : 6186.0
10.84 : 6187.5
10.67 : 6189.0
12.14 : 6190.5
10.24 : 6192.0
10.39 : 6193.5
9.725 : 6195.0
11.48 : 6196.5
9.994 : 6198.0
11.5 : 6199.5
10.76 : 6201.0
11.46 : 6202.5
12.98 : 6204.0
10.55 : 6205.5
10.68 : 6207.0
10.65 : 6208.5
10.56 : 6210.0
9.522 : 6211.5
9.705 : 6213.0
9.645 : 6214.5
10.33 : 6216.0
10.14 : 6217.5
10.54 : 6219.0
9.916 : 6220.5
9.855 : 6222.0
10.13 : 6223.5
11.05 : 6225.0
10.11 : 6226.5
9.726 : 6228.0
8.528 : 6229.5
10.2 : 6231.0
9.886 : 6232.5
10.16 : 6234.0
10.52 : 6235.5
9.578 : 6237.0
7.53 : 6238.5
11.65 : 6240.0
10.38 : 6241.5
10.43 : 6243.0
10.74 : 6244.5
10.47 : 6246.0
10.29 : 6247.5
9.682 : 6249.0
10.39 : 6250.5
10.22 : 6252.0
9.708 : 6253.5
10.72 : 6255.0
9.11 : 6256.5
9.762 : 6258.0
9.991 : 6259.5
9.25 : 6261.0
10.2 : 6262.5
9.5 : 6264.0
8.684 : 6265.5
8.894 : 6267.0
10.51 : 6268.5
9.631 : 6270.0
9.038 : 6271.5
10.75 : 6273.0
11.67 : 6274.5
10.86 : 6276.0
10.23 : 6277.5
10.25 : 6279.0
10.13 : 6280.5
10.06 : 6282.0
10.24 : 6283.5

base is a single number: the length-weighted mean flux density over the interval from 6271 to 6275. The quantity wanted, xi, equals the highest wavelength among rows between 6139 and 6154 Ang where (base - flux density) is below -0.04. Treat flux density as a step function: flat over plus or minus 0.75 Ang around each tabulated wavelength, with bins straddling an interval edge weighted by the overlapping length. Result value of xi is 6153.0 Ang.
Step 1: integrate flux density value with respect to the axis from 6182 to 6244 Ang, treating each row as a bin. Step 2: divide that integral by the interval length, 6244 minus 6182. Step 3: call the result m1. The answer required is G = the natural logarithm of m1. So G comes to 2.34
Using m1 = 10.4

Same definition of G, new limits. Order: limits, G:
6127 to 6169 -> 2.35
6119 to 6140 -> 2.37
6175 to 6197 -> 2.34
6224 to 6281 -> 2.30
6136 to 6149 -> 2.40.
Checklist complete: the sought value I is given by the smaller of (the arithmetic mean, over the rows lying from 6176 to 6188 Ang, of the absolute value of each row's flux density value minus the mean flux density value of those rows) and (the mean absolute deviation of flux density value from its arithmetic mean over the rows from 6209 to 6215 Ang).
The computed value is 0.35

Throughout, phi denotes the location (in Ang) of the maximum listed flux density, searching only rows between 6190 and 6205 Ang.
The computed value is 6204.0 Ang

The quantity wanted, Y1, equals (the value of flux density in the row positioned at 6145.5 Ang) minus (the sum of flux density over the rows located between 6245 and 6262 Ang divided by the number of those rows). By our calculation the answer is 1.2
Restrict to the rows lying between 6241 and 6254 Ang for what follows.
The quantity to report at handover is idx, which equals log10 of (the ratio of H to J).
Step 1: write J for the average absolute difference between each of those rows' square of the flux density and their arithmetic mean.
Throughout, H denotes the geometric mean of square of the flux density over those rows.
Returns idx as 1.3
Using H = 105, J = 5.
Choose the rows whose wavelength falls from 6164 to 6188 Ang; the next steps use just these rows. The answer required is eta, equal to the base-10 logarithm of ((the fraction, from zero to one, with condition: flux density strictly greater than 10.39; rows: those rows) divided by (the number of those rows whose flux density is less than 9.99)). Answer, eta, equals -1.2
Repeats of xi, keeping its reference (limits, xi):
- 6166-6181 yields 6178.5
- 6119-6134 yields 6133.5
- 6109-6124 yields 6121.5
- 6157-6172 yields 6168.0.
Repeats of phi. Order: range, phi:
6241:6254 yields 6244.5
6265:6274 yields 6273.0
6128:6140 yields 6130.5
